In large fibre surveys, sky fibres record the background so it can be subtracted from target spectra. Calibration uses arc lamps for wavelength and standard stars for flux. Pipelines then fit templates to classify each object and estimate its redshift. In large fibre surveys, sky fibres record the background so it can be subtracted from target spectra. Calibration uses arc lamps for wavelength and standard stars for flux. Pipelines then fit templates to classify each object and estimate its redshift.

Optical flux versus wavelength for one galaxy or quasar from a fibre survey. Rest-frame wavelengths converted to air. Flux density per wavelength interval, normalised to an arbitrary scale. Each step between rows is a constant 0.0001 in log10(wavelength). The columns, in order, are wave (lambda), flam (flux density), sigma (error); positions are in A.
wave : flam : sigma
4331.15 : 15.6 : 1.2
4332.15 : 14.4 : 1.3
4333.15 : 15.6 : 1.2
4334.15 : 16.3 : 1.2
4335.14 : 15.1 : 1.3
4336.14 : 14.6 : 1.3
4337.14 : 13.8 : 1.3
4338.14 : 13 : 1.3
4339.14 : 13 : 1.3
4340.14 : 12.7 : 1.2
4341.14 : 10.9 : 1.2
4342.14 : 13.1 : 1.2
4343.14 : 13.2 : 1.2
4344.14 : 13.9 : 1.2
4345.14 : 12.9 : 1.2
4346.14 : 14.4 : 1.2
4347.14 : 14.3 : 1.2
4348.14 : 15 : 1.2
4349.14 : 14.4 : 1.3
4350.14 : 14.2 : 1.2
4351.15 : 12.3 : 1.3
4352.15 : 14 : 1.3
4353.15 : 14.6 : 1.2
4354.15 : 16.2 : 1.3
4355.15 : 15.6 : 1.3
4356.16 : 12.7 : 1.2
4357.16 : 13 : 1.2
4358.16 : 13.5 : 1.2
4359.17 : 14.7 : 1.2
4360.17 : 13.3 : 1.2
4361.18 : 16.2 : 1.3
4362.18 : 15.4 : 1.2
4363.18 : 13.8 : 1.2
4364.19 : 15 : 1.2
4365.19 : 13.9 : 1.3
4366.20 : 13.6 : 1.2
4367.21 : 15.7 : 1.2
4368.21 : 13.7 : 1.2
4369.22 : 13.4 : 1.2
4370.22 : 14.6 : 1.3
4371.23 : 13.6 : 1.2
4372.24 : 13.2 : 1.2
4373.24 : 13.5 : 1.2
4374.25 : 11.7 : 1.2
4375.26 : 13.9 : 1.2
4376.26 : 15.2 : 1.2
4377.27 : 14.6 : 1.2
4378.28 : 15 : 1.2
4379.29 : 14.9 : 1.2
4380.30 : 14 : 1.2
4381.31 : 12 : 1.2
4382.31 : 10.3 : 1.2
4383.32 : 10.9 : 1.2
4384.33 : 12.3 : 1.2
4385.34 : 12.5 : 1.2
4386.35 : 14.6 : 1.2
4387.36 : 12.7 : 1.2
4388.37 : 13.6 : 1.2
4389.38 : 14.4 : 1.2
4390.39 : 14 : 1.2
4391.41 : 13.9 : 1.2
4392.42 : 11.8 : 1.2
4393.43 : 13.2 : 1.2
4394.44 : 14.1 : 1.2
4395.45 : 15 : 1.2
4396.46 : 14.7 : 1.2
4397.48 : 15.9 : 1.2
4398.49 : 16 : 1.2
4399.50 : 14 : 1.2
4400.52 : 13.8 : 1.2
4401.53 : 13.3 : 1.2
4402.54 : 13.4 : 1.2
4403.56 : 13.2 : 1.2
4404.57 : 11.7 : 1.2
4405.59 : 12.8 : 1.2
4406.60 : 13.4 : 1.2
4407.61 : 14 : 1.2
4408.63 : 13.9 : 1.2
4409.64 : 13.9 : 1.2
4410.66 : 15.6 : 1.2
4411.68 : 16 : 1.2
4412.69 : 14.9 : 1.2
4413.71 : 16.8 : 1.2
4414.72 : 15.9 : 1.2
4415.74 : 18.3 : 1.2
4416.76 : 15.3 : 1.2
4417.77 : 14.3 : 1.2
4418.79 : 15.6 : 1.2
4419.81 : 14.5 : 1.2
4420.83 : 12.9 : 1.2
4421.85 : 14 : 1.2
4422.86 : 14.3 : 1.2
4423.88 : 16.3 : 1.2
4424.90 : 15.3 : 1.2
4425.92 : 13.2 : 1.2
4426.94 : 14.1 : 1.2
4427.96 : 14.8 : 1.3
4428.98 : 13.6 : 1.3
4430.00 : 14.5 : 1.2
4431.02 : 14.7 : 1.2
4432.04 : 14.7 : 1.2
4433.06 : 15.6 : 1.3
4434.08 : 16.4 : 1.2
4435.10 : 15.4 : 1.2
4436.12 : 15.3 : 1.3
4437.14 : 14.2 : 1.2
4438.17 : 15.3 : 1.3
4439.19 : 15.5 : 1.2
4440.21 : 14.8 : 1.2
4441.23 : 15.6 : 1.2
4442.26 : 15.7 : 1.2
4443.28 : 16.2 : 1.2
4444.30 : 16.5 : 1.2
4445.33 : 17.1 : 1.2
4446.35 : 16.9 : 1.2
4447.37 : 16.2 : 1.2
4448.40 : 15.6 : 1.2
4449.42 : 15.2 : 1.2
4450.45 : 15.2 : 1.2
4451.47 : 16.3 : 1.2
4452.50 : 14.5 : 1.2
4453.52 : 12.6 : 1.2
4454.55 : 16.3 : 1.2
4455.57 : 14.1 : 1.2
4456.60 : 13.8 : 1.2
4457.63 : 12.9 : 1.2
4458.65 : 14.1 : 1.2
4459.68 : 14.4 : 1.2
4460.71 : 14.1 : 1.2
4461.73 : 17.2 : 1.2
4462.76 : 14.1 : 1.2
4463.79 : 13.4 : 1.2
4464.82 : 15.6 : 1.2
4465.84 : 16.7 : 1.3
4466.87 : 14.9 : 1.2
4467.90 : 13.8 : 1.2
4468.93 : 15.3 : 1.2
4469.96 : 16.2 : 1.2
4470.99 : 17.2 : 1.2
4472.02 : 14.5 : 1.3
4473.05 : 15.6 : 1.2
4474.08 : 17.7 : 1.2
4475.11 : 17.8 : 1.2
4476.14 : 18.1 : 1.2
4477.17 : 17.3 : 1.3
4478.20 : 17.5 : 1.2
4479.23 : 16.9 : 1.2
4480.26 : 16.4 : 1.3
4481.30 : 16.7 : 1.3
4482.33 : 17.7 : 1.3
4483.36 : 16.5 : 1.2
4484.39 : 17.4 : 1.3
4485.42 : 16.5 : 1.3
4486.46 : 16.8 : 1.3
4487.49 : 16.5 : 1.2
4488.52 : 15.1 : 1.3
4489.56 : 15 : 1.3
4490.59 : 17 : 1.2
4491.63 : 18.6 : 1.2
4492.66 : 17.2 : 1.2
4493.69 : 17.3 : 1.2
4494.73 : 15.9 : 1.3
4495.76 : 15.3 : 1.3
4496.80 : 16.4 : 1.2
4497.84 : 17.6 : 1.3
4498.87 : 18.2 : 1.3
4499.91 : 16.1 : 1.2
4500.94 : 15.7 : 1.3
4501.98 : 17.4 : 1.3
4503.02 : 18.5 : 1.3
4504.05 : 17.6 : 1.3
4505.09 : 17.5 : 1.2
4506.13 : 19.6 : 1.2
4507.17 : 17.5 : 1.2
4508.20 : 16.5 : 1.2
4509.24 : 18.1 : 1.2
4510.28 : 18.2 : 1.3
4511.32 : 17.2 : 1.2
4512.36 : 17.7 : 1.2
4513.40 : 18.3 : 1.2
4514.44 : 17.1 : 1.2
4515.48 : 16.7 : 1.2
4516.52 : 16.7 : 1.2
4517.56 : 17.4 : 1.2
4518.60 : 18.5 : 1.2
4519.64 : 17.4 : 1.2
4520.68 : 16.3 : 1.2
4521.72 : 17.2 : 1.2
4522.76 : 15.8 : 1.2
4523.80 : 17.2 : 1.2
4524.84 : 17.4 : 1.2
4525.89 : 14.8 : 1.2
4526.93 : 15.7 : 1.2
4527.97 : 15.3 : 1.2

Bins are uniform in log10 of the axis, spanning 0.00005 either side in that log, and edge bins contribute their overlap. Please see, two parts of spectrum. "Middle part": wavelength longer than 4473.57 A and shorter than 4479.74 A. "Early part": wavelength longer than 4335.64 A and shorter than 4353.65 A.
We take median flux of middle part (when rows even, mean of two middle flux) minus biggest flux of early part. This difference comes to 2.6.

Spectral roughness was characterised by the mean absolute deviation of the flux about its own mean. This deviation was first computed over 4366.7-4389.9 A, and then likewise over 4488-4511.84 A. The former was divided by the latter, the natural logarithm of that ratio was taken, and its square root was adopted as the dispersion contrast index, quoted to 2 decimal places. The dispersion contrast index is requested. 0.35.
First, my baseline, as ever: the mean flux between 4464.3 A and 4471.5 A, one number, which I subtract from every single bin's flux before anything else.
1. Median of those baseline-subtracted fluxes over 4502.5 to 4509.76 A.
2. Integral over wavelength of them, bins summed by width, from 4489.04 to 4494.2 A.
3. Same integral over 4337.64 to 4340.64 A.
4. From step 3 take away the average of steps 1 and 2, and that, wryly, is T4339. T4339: -13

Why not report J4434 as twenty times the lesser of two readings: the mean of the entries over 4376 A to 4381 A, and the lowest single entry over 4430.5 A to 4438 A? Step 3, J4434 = 284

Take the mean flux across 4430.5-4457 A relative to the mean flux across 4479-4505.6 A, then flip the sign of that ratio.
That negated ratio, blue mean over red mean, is -0.91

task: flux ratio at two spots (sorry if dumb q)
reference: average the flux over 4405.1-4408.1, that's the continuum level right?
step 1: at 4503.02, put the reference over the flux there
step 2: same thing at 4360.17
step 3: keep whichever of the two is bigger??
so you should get 1.01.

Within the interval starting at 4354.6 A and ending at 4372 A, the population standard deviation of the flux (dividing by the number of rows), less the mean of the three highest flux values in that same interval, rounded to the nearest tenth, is -14.8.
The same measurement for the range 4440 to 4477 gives -16.5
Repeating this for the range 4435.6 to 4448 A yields -16.0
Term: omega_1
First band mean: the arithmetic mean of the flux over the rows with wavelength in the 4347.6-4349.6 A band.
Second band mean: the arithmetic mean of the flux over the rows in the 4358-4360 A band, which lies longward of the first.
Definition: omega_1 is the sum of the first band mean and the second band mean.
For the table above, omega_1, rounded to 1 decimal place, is 28.8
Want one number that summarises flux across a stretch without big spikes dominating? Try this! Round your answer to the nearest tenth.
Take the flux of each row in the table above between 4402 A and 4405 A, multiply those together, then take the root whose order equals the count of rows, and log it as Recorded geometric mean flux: 12.7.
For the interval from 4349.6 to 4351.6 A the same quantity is 13.2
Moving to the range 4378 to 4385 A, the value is 12.7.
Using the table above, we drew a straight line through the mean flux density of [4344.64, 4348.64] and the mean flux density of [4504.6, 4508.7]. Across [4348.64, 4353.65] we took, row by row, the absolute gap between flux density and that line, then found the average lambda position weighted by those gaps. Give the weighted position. 4351.3 A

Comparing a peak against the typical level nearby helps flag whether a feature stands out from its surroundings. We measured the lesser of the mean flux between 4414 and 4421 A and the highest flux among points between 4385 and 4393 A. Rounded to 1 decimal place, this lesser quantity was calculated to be 14.6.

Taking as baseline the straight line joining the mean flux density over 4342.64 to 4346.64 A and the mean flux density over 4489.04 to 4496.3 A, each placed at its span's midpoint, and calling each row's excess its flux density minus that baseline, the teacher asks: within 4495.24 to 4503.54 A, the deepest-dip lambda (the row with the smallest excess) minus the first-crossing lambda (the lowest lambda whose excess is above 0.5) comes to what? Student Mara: -2.1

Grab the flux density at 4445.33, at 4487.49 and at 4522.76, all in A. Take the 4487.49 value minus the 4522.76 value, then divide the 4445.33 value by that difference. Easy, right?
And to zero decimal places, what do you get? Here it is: 24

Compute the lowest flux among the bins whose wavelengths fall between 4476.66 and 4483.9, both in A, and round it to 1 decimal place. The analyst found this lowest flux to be 16.4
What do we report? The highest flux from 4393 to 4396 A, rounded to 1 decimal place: 15.0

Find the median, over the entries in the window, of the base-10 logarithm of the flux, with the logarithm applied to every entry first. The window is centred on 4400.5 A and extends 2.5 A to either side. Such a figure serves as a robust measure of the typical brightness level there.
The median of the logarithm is 1.14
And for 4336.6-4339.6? 1.11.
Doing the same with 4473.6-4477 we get 1.25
